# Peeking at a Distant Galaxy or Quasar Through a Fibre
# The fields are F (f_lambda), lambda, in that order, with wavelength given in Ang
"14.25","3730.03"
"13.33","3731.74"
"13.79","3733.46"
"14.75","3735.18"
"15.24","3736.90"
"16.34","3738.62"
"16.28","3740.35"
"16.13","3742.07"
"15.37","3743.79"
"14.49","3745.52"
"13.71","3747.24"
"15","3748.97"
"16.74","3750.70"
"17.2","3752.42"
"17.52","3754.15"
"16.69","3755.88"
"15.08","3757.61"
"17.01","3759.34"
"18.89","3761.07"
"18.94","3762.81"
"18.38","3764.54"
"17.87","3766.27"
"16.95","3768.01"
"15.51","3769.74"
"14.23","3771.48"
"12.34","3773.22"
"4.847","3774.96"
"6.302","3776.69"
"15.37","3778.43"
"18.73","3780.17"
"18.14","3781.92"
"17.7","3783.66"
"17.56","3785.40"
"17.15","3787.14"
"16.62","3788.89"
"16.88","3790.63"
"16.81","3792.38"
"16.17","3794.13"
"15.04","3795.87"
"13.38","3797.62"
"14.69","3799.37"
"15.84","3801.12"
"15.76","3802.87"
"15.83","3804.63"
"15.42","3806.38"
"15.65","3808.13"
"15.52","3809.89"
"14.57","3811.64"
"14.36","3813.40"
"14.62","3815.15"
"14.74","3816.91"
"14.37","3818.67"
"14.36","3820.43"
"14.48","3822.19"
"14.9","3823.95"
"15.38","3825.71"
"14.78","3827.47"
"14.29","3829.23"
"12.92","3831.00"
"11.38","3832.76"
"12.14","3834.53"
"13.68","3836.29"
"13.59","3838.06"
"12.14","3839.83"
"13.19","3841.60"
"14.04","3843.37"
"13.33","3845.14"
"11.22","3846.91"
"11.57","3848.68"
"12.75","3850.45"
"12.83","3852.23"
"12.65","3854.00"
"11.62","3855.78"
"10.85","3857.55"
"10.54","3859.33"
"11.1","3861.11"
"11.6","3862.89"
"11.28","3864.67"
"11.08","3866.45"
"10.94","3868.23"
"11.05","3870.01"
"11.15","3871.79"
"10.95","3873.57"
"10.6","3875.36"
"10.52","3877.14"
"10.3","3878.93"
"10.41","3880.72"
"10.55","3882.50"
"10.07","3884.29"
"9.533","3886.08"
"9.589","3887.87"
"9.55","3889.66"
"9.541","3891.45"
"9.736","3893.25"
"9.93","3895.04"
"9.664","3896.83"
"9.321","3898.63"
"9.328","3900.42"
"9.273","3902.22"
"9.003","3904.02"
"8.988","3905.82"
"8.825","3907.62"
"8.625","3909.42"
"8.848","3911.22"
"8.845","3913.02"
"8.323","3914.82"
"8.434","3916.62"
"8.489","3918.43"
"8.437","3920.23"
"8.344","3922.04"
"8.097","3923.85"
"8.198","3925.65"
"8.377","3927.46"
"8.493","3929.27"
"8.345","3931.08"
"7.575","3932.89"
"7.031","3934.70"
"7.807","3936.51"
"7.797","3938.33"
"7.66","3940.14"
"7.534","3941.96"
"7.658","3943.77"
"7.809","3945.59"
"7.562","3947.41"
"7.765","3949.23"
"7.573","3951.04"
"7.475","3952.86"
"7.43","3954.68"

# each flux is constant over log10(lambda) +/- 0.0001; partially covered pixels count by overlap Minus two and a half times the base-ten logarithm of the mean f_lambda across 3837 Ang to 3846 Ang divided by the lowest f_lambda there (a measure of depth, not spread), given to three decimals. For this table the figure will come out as -0.096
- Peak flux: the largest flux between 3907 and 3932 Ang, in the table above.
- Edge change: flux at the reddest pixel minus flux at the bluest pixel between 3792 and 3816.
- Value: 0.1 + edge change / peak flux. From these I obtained -0.15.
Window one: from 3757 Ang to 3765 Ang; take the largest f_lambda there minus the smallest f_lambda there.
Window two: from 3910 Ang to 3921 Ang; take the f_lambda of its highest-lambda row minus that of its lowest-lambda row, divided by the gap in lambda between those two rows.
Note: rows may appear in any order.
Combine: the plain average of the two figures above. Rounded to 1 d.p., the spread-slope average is 1.9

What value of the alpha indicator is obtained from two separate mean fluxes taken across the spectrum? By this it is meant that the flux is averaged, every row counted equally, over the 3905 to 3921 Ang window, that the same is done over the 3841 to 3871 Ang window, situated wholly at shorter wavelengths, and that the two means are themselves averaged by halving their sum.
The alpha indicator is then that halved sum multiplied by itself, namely 105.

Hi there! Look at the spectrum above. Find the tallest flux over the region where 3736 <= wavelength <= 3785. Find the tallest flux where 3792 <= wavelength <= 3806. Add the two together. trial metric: 36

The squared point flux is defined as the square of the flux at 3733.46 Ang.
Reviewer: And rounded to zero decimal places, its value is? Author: 190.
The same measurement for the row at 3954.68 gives 55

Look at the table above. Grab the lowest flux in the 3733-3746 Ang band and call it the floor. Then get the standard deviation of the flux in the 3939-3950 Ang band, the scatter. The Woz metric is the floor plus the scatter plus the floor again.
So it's 27.7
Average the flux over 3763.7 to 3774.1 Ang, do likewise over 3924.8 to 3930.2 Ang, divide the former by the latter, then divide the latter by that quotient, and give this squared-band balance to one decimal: 4.4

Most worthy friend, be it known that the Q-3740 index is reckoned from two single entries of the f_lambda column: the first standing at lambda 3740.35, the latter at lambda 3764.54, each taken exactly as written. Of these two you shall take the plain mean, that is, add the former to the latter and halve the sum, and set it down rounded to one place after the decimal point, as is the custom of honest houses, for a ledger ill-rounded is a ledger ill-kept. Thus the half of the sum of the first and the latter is 17.3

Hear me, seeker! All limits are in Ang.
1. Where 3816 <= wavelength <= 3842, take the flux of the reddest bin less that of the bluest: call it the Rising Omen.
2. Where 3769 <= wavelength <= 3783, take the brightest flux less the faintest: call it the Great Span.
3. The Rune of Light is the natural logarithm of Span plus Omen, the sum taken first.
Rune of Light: 2.5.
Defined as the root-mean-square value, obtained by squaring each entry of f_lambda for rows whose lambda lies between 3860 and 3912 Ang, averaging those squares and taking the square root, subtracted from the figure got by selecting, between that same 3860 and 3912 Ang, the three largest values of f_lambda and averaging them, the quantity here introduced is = 1.3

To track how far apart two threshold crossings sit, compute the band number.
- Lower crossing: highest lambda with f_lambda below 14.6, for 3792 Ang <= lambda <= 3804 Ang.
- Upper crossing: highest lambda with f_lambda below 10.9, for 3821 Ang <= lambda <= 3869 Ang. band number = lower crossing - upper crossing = -61.7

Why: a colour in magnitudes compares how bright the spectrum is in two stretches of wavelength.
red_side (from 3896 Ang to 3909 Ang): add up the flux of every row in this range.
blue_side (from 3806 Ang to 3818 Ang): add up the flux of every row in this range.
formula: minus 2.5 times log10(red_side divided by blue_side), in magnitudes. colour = 0.5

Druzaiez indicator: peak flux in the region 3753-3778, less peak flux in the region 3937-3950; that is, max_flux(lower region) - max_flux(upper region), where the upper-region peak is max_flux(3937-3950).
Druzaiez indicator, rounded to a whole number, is 11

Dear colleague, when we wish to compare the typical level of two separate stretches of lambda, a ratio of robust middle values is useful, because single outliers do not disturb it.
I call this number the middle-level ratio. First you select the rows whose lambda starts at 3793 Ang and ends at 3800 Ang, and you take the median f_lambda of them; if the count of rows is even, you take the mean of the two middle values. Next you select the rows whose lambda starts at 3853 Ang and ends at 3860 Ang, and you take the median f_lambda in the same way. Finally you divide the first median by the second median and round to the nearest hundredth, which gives 1.32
